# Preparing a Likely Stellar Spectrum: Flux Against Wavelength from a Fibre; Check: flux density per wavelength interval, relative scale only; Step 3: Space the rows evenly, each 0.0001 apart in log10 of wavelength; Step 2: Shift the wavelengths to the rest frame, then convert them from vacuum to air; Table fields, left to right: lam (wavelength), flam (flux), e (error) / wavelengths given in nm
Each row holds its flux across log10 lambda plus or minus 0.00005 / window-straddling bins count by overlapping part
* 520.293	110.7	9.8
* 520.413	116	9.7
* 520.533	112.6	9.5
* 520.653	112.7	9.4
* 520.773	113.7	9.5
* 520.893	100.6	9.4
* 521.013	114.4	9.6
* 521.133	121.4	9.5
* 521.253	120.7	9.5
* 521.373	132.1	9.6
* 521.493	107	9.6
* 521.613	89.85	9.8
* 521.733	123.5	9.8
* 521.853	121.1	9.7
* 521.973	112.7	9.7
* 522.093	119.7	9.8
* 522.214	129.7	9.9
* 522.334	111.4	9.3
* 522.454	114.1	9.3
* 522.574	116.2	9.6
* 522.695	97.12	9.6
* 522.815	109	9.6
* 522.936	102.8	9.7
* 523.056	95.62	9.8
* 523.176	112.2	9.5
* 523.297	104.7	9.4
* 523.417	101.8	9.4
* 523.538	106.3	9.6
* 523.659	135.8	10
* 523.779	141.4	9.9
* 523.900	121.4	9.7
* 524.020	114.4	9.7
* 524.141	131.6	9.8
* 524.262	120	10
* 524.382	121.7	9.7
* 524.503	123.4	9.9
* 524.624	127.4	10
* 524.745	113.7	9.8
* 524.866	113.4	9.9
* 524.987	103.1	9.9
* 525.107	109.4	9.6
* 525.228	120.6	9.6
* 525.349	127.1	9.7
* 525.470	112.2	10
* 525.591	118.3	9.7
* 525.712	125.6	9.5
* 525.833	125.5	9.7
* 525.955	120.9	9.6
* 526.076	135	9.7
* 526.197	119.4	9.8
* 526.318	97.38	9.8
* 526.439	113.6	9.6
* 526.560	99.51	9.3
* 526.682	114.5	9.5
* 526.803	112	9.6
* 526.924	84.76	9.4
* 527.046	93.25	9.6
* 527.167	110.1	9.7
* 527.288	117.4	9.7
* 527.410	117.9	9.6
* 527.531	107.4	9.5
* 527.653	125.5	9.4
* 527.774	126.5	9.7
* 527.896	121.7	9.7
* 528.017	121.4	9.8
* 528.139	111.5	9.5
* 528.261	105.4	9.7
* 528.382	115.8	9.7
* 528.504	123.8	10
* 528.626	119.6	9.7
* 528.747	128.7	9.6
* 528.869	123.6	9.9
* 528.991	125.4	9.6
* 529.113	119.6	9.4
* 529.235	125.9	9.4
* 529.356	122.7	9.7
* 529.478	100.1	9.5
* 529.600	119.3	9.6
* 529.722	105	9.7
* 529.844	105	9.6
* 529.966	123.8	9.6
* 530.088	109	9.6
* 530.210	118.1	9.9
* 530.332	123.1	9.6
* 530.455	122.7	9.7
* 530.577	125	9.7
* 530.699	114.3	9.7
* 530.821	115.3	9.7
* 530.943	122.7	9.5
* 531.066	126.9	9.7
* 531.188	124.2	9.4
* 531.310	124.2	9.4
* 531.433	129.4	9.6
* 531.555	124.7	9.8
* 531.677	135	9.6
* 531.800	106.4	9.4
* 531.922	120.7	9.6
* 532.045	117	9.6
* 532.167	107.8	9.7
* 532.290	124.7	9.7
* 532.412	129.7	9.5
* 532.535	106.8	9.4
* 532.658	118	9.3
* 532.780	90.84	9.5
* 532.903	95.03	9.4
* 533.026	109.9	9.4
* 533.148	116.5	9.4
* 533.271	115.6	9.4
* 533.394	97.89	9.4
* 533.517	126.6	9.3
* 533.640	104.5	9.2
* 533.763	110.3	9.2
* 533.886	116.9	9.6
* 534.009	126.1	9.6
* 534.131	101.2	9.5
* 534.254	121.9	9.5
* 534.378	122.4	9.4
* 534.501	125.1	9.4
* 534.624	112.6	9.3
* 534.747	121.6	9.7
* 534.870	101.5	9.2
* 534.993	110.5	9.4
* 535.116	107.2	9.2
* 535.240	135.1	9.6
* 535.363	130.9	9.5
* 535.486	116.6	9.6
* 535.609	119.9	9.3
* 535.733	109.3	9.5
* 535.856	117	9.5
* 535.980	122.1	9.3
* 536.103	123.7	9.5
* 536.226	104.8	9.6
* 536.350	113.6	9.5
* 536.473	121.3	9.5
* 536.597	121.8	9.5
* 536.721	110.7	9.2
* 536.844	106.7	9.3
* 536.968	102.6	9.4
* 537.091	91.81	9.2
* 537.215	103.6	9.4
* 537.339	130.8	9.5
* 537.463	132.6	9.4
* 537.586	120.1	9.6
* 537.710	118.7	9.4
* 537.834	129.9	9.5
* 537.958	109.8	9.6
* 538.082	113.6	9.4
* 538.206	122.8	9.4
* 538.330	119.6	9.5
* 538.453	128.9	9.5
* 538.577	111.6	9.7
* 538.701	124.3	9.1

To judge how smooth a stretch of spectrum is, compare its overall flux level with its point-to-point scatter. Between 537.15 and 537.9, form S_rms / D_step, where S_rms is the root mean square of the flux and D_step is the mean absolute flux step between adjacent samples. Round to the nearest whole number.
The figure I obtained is 11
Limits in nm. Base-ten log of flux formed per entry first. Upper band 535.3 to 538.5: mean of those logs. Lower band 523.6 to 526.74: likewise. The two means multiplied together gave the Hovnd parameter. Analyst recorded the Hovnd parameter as 4.29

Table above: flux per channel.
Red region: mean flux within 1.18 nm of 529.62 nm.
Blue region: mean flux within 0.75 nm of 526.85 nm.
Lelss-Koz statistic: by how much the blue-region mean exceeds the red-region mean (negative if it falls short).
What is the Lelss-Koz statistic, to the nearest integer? -11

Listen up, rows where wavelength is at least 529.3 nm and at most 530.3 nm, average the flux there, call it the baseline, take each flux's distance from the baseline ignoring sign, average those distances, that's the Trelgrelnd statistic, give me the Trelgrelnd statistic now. 8.1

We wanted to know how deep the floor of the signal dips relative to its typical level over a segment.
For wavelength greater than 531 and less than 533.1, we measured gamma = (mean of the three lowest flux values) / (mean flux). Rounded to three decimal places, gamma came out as 0.832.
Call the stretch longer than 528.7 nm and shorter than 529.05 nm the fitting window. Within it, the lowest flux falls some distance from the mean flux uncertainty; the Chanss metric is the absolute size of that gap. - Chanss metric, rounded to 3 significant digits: 114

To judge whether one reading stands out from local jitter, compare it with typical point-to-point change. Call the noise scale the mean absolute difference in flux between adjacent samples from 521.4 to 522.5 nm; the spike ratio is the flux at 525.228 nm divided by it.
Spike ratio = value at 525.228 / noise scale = 10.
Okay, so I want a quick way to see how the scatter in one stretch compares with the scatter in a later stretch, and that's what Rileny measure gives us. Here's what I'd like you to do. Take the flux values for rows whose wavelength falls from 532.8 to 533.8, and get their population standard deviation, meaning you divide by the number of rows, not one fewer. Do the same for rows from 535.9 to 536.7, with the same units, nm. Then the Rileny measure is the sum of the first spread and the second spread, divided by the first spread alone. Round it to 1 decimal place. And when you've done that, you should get 1.7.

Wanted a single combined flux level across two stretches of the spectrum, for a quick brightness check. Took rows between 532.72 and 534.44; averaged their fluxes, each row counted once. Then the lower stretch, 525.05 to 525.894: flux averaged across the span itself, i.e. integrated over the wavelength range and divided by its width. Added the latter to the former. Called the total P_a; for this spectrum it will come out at 231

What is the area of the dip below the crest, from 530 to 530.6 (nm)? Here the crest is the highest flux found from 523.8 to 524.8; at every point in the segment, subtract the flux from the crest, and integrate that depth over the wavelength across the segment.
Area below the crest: 7.3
